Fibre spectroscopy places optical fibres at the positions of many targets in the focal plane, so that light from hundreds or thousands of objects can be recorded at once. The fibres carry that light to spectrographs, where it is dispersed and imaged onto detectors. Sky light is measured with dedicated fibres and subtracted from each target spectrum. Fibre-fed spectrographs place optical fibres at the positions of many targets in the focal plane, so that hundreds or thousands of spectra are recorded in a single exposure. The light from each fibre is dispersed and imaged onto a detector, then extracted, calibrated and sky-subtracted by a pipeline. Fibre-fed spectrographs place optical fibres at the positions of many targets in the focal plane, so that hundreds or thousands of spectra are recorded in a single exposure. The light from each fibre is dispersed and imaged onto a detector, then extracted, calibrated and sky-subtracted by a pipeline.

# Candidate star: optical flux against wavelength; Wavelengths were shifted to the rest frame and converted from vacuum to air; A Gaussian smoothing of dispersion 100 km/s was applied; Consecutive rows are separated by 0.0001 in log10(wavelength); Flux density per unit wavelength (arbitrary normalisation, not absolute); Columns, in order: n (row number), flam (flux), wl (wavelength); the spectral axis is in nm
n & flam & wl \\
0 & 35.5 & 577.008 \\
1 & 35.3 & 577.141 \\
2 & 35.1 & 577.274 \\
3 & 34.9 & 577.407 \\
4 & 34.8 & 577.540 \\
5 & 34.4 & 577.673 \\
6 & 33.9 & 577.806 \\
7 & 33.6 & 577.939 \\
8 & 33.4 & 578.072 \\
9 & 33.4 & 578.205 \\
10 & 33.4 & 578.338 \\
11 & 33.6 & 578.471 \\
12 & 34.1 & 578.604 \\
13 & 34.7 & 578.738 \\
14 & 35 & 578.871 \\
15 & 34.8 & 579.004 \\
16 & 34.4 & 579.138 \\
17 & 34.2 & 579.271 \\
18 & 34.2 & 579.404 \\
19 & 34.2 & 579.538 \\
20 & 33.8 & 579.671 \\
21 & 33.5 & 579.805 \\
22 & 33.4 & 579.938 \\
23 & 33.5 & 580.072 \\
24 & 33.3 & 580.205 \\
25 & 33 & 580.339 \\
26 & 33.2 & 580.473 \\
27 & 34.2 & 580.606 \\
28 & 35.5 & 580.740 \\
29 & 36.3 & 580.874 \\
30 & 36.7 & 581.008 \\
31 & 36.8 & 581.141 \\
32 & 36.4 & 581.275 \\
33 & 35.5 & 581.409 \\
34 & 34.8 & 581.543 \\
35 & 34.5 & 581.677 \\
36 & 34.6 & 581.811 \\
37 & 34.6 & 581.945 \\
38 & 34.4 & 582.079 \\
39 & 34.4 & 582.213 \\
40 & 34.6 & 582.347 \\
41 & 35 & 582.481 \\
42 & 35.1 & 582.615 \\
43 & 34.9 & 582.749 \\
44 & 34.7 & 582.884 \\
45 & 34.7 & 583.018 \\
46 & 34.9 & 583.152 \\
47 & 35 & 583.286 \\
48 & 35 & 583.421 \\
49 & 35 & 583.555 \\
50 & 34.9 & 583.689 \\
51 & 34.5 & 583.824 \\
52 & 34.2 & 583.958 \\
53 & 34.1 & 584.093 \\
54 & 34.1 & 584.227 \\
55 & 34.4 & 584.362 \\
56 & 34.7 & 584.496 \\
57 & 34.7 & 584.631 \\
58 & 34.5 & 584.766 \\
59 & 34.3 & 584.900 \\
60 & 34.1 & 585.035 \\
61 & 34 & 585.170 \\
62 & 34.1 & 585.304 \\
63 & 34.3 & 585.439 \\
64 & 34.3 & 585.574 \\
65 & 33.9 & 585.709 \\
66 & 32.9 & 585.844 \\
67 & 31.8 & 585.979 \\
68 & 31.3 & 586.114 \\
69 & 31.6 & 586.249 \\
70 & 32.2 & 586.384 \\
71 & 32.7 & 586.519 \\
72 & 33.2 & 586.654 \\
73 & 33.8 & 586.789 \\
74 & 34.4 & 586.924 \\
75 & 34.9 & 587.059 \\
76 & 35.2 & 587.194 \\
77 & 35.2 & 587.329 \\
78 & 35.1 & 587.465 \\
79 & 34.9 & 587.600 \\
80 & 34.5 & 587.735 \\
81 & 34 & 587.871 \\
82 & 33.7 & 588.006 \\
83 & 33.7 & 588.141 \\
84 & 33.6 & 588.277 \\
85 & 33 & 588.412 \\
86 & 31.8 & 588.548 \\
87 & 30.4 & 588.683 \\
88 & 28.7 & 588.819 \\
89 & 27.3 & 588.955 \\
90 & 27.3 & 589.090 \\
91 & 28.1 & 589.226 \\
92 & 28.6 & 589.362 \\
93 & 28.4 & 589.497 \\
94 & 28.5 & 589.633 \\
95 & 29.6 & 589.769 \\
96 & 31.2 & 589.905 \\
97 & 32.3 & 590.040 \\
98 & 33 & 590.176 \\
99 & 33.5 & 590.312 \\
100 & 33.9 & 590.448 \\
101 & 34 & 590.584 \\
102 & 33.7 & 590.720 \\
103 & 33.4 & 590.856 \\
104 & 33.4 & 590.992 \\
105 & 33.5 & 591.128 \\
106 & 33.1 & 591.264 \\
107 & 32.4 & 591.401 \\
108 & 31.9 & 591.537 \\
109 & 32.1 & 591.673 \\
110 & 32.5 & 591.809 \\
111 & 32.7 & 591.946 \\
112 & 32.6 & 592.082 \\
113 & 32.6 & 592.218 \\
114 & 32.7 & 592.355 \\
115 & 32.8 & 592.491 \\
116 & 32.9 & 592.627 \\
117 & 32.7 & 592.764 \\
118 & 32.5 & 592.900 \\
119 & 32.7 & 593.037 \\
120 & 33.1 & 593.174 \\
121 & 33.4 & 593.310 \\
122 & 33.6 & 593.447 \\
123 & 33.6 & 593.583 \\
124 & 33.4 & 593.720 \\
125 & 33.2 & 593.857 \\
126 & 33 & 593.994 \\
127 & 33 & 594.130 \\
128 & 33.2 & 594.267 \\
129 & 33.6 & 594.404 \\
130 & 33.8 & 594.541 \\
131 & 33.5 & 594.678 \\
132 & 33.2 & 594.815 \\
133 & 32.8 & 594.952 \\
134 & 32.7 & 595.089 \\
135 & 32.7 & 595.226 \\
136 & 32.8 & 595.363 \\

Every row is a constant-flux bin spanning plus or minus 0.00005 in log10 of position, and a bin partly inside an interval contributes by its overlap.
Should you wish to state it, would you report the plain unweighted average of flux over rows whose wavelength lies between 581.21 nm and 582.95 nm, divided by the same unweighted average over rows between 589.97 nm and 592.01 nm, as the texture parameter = 1.06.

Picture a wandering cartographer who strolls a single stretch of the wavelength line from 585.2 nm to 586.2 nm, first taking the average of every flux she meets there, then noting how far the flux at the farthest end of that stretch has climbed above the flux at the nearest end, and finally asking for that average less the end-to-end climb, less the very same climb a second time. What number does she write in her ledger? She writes 38.8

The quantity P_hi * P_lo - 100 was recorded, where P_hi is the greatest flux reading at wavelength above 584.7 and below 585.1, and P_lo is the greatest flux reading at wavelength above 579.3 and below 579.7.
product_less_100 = 1080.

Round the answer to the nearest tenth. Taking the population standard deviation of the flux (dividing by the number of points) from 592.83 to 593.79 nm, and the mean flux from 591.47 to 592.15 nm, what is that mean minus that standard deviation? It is 32.0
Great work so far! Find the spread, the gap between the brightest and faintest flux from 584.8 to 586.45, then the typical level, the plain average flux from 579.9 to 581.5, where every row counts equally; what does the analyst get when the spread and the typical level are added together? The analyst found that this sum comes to 37.8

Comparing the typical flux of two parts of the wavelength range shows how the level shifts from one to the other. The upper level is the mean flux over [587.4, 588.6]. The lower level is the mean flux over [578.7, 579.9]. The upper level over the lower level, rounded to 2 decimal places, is 0.99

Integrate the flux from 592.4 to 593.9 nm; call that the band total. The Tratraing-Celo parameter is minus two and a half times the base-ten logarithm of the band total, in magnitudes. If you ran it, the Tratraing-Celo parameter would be -4.24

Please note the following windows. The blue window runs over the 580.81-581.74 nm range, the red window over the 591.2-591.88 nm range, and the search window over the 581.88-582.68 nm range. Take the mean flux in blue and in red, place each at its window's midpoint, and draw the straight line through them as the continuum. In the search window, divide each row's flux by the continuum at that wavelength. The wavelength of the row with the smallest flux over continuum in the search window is 582.079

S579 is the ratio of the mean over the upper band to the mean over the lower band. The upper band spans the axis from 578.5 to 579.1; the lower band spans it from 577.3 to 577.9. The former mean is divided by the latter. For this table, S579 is 1.00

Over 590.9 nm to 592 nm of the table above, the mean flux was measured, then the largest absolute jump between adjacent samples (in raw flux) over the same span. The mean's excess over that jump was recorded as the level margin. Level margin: 32.0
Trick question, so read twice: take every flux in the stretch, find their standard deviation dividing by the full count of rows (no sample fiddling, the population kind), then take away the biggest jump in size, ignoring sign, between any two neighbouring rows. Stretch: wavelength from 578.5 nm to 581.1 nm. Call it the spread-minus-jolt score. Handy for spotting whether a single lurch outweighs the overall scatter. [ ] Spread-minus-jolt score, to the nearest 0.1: -0.3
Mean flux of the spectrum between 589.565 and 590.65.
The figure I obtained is 32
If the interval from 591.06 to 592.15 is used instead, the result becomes 33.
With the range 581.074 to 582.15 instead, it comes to 35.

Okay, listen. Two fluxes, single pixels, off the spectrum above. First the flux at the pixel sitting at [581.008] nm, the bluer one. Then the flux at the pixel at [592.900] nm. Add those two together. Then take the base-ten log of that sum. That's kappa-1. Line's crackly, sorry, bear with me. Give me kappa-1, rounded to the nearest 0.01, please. 1.84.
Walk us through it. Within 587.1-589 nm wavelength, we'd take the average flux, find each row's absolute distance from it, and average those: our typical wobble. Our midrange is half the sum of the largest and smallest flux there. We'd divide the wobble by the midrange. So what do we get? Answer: 0.062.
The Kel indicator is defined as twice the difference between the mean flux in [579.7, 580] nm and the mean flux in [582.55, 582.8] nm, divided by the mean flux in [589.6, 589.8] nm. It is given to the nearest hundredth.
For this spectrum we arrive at -0.11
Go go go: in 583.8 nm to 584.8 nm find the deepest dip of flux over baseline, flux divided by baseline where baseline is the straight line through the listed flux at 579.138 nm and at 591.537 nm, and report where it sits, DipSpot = 584.093 nm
